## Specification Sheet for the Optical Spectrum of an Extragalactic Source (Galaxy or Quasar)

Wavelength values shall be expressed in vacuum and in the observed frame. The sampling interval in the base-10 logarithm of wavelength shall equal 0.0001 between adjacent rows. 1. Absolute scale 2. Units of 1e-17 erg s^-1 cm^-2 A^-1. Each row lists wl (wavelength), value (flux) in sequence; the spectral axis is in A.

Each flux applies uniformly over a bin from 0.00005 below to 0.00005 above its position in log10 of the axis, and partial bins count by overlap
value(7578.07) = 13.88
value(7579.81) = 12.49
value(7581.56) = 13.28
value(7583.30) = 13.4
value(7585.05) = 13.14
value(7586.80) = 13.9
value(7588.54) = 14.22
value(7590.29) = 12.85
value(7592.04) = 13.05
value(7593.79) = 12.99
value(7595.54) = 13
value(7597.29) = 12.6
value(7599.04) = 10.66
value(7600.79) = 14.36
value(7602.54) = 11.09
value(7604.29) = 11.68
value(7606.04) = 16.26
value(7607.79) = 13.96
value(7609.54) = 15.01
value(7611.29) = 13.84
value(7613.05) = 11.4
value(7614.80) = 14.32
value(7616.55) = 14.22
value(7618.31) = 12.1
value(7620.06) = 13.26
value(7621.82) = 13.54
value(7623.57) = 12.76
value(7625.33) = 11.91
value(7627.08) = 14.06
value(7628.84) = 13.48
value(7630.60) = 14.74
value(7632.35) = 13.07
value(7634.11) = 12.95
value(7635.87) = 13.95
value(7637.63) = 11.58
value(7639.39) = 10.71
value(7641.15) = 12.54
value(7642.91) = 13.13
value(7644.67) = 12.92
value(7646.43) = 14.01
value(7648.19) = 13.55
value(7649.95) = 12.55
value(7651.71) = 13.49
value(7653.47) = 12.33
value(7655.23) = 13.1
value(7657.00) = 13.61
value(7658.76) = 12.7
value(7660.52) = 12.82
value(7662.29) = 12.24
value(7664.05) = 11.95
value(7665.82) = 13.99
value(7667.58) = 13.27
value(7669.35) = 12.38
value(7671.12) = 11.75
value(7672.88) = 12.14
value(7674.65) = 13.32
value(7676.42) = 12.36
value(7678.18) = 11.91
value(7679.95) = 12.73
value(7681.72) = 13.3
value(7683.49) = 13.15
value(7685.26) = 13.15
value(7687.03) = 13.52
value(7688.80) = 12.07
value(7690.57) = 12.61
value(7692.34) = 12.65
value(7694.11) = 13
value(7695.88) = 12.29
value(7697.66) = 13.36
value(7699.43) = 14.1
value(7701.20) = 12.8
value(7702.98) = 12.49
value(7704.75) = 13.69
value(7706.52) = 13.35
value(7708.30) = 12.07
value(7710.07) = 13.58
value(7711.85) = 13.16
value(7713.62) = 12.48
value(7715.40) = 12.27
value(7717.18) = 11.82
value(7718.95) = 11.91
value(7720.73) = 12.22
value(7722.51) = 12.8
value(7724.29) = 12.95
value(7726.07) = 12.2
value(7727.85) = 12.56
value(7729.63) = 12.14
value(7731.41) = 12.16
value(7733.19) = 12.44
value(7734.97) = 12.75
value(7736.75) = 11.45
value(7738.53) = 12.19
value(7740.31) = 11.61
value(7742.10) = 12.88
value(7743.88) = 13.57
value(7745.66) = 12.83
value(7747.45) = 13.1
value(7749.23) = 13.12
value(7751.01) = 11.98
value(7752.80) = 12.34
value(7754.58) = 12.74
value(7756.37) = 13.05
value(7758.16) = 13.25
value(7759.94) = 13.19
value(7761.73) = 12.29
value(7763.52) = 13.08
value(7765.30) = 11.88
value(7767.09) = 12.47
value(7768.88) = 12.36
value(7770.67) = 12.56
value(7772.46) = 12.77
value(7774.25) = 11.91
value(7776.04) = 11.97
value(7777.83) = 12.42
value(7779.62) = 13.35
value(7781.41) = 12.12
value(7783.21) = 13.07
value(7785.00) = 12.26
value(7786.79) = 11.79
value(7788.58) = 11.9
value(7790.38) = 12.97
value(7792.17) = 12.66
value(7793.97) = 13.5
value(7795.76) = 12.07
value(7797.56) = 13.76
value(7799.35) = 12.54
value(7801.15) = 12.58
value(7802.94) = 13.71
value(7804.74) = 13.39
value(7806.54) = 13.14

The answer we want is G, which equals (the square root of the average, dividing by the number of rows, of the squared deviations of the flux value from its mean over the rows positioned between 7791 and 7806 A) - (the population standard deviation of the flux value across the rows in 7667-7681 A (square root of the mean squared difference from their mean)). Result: 0.05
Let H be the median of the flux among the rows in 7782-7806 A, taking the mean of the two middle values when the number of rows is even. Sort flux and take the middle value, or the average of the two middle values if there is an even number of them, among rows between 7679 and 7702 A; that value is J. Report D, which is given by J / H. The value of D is 1.03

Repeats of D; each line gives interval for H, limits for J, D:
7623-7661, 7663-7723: 0.98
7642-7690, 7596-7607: 0.94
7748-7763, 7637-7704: 0.99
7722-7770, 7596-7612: 1.10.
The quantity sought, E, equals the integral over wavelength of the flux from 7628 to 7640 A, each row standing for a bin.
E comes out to 156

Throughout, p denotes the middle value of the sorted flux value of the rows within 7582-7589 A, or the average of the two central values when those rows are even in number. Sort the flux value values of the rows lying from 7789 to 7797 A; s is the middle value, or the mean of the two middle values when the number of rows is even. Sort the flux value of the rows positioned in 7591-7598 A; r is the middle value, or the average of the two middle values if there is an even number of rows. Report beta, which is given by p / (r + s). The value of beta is 0.529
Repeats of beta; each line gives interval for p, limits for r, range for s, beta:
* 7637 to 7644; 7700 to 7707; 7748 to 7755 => 0.471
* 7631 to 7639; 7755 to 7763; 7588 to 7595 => 0.498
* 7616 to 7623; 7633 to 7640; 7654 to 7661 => 0.531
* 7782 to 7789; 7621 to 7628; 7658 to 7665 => 0.472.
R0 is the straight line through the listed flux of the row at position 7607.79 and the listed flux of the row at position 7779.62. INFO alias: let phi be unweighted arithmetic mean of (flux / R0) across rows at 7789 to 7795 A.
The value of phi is 0.980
